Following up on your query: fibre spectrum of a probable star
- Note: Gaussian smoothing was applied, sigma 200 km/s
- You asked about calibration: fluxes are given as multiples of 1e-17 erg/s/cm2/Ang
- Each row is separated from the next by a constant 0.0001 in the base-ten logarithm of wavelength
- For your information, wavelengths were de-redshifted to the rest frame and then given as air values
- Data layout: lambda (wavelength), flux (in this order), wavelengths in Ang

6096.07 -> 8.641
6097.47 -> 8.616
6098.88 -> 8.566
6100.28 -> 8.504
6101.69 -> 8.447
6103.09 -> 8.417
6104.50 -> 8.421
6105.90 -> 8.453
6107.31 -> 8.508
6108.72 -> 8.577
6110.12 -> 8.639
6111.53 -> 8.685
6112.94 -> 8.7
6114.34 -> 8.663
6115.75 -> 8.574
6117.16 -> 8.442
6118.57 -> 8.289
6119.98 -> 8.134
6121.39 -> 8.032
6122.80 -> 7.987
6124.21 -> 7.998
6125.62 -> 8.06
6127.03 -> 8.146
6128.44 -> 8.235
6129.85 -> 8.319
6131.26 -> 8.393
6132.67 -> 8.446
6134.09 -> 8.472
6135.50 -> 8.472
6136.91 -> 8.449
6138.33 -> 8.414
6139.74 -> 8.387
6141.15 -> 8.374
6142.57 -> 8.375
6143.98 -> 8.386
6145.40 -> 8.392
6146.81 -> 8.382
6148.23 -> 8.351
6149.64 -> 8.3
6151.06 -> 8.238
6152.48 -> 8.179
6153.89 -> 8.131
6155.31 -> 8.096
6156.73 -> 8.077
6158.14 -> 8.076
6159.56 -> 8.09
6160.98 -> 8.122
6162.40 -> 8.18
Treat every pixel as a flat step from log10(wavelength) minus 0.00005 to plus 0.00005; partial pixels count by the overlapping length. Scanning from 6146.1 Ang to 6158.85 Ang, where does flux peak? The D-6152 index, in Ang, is 6146.81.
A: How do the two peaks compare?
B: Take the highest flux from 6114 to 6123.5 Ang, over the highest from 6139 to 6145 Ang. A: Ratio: 1.03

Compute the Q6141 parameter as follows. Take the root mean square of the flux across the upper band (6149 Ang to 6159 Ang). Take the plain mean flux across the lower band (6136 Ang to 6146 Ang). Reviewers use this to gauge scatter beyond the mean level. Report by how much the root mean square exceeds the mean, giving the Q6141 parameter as -0.24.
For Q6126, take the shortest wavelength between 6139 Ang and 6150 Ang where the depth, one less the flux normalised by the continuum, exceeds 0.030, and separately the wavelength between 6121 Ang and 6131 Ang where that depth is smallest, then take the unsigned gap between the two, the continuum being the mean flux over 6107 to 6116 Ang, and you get 18.4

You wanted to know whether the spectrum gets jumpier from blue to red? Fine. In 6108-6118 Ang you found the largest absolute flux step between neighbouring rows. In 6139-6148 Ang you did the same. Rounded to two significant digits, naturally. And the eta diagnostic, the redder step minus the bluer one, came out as -0.12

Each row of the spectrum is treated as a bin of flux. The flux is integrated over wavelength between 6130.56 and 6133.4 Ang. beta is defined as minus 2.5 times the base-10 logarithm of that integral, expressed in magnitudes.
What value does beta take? -3.44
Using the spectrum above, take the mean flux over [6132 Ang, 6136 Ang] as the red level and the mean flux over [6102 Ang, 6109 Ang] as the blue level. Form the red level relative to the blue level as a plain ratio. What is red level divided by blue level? 1.00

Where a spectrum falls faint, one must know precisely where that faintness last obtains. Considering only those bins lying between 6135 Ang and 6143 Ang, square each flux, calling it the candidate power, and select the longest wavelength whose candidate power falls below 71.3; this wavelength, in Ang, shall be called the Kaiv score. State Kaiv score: 6142.57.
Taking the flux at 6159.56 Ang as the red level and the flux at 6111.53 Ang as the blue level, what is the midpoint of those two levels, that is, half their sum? 8.39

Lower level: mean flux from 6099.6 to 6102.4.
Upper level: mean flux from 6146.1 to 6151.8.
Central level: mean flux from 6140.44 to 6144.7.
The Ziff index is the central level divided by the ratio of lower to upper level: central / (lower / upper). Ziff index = 8.2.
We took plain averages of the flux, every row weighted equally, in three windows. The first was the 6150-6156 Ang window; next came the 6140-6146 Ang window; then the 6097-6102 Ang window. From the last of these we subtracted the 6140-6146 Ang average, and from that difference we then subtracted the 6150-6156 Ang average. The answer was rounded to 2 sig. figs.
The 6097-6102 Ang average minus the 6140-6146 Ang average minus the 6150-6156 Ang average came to -8.0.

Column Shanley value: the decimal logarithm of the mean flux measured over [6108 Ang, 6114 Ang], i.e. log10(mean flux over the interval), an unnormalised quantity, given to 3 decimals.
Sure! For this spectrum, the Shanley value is 0.937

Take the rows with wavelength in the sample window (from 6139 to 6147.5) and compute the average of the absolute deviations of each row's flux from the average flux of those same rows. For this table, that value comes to 0.01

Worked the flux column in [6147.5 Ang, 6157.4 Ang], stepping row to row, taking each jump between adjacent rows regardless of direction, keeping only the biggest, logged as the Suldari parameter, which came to 0.06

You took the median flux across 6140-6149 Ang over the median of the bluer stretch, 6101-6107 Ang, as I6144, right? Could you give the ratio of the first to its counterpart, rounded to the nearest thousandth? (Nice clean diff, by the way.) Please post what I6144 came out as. 0.993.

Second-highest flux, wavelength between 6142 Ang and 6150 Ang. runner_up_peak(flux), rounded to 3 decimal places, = 8.386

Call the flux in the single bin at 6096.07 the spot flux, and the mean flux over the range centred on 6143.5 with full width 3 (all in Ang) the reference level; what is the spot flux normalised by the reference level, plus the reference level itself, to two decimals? 9.41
